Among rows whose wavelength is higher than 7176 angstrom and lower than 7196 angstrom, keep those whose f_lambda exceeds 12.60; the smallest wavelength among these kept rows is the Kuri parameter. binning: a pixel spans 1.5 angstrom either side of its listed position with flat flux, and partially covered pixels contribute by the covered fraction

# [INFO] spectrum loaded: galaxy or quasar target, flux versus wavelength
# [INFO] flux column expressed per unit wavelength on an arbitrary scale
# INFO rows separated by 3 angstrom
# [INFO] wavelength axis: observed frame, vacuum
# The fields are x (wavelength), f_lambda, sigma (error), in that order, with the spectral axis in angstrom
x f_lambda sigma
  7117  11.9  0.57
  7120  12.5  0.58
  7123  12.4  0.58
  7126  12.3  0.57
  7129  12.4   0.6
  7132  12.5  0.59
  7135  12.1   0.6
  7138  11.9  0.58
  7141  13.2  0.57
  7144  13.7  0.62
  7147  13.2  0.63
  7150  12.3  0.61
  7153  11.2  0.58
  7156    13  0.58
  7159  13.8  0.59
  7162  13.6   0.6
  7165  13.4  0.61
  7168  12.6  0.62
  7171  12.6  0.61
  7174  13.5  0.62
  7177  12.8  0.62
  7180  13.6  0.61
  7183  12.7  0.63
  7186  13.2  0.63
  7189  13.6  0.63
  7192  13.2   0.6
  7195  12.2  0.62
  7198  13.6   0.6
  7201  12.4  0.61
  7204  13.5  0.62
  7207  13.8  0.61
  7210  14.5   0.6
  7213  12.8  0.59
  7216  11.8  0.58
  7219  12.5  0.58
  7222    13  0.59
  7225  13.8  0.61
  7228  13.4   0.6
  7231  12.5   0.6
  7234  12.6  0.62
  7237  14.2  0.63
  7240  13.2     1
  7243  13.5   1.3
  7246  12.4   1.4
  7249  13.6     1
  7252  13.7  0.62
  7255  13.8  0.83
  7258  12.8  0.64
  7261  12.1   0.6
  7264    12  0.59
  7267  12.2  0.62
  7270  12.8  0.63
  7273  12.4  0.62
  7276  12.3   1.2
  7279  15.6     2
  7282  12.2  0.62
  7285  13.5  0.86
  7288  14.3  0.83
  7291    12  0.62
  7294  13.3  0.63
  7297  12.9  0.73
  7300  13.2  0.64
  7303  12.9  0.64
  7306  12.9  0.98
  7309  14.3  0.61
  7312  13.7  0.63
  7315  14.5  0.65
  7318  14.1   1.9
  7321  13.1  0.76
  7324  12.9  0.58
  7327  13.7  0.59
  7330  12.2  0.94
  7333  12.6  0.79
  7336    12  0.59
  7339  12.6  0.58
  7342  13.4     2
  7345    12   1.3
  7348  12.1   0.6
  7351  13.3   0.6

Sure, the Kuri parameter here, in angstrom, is 7177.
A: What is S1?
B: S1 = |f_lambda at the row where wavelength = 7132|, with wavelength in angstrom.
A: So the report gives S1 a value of 12.5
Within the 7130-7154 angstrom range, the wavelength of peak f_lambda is 7144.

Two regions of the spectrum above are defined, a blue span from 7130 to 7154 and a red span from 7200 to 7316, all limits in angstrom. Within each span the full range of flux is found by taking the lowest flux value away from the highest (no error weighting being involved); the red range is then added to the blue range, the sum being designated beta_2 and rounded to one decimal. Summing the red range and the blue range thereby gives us 6.3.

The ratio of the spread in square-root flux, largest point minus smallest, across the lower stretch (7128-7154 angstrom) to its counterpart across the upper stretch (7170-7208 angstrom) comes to 1.6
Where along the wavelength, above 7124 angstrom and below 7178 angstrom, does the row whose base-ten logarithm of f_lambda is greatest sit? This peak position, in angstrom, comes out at 7159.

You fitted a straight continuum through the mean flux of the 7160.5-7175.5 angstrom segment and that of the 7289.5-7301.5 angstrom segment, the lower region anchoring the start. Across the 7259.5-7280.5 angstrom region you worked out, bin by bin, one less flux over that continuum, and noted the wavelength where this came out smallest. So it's 7279 angstrom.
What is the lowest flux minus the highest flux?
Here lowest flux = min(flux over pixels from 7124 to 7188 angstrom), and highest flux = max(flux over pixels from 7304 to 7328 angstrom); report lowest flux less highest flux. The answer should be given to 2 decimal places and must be -3.30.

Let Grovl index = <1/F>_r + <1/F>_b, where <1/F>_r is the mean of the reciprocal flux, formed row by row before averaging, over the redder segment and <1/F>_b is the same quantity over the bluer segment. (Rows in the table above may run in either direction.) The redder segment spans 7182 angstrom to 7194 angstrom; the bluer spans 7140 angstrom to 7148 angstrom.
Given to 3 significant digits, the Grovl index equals 0.151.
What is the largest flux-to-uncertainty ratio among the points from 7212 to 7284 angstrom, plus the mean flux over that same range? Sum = 35.6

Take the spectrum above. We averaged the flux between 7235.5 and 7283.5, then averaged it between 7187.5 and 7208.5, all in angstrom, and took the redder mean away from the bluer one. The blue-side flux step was 0.14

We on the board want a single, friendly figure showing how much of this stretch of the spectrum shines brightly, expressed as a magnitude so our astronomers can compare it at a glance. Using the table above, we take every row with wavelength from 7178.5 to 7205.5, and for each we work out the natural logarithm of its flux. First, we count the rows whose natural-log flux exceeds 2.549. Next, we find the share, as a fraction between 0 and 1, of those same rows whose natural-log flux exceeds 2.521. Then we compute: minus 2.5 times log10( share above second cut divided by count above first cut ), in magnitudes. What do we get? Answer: 2.22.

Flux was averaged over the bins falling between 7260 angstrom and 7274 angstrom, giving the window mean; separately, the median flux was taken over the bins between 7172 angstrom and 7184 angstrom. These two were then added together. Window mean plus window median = 25.45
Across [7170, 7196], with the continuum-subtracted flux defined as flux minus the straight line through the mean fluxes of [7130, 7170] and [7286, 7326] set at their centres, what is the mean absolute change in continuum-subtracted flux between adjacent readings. 0.70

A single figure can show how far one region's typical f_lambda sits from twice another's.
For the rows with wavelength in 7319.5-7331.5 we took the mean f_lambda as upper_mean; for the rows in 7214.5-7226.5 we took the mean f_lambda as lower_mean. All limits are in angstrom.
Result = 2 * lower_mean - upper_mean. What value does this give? 12.6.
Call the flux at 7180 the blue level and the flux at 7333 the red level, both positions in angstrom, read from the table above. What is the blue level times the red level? 171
